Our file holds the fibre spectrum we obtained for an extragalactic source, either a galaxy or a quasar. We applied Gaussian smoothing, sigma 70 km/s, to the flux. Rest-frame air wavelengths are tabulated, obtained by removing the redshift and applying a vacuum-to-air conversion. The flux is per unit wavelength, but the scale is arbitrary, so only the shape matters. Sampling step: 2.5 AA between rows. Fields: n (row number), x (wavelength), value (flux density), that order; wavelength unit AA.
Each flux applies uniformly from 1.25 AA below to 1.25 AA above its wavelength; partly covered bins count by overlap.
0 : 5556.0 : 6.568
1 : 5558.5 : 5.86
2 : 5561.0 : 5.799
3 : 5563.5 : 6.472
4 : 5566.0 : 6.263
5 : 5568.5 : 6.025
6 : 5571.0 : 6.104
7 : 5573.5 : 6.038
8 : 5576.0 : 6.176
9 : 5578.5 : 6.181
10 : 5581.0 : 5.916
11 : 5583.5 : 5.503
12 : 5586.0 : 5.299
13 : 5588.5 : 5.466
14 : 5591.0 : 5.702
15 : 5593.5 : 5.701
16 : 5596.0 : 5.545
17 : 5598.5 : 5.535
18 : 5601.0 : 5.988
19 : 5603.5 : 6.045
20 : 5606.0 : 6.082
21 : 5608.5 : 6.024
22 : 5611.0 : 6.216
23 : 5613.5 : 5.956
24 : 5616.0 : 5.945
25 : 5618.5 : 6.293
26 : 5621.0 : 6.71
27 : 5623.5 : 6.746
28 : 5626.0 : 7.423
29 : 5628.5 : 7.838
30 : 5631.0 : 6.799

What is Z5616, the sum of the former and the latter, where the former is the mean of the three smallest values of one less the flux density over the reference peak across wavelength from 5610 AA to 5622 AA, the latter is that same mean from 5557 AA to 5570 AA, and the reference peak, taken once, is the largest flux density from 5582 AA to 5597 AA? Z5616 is -0.22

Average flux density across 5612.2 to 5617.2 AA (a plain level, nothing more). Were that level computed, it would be 5.95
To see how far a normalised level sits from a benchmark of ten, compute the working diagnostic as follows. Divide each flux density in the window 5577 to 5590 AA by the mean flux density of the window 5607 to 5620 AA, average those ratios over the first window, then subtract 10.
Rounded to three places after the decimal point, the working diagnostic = -9.068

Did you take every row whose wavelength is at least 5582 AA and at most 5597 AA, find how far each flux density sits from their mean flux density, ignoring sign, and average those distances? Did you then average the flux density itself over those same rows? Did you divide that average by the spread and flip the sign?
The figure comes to -49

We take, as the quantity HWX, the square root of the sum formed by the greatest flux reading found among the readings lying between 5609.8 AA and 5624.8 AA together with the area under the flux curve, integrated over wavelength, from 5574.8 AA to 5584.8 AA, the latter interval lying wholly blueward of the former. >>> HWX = 8.1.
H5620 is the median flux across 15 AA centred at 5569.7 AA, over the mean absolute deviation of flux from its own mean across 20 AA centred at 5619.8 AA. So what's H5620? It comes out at 11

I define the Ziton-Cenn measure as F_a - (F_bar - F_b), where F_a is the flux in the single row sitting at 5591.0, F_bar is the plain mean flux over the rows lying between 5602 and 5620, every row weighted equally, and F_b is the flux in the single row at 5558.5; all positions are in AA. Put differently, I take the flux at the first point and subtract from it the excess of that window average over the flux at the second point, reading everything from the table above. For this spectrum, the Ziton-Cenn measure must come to 5.5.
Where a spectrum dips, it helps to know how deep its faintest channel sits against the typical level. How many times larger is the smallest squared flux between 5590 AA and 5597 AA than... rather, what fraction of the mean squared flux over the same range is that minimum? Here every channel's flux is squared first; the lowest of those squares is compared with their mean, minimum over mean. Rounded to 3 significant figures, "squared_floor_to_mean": 0.963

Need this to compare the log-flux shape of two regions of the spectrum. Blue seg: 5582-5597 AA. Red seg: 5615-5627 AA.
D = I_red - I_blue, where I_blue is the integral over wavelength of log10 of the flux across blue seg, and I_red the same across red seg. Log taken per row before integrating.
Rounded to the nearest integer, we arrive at -1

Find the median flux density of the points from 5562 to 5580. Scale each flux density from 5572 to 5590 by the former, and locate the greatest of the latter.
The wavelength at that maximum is 5578.5 AA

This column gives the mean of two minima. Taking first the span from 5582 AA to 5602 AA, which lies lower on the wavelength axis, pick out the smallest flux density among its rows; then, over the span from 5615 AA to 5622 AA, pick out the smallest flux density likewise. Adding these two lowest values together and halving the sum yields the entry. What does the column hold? 5.62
